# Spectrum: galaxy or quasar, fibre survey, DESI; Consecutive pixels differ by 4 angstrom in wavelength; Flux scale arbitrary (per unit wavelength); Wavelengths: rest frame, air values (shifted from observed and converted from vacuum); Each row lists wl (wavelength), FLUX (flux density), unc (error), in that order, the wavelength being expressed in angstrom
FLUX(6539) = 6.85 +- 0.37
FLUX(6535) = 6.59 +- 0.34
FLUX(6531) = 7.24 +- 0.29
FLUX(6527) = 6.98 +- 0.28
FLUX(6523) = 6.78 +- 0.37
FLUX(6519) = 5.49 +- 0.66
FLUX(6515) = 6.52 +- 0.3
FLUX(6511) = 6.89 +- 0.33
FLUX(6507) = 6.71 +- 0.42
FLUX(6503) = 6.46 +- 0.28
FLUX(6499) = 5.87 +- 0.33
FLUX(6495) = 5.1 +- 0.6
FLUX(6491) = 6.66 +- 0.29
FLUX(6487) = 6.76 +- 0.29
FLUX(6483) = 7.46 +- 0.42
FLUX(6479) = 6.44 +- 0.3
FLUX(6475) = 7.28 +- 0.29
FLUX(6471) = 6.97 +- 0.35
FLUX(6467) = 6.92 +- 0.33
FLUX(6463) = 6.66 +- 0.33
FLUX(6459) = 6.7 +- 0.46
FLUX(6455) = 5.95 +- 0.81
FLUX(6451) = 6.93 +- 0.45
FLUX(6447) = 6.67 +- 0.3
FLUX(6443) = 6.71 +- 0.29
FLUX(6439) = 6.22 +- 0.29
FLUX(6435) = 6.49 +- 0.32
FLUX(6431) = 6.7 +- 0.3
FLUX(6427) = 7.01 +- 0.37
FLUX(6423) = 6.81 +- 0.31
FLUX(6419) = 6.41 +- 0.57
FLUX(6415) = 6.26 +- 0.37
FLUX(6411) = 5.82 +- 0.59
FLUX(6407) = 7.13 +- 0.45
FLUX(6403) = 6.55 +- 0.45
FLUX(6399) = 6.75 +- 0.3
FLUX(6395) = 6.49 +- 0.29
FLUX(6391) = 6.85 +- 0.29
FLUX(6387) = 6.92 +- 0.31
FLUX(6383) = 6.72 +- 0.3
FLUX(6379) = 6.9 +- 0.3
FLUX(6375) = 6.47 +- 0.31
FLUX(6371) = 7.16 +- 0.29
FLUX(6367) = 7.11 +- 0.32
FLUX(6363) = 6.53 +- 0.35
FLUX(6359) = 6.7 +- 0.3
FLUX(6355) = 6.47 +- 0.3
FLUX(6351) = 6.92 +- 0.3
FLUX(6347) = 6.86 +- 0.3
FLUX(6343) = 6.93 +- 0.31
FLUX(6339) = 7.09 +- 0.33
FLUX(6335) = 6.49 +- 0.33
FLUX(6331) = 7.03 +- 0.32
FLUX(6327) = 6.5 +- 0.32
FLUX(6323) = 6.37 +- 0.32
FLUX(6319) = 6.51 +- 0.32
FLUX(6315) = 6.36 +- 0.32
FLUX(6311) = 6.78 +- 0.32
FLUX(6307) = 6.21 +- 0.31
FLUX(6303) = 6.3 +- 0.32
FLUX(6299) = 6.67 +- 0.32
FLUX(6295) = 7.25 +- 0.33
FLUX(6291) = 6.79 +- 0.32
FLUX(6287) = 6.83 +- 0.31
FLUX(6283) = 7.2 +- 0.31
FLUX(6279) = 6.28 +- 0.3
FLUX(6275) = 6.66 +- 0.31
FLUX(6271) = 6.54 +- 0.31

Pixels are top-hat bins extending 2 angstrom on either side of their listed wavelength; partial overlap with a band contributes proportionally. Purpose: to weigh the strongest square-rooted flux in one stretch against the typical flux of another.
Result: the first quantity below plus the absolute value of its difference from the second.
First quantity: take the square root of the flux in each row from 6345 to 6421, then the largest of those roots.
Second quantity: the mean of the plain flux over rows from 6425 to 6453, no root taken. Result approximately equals 6.68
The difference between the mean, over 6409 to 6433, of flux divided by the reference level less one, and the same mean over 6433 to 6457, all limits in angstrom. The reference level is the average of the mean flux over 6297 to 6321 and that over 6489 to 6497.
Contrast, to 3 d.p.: 0.001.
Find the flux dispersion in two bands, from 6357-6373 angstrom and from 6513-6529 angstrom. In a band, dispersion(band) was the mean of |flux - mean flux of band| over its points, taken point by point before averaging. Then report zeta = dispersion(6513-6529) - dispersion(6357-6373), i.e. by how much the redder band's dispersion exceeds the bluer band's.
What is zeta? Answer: 0.22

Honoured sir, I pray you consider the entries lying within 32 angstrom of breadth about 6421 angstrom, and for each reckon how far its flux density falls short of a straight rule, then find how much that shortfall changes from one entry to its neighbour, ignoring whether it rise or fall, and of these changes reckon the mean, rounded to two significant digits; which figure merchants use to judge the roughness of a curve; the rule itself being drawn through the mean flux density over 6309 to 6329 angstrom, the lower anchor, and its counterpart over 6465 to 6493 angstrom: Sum 0.43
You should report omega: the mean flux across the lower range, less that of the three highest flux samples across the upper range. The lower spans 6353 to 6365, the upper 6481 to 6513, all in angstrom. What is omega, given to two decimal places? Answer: -0.47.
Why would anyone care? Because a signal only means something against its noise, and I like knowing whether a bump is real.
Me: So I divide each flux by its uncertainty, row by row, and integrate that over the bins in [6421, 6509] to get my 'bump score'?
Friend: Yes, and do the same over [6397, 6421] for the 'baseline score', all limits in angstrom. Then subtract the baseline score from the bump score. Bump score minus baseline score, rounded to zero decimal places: 1335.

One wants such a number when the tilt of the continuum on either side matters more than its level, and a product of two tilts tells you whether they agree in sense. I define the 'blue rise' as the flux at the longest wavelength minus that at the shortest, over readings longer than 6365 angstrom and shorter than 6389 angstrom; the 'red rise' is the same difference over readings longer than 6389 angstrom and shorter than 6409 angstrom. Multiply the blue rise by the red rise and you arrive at -0.05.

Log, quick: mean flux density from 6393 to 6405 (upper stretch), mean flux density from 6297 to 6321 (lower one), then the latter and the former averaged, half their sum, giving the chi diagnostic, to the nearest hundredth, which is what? 6.53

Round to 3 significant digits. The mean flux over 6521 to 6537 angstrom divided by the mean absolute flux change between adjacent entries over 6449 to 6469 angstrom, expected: 13.6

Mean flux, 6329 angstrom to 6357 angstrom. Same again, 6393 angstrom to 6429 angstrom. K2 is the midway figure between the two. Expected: 6.70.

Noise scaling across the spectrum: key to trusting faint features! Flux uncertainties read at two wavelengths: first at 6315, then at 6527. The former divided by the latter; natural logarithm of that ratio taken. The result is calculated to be 0.13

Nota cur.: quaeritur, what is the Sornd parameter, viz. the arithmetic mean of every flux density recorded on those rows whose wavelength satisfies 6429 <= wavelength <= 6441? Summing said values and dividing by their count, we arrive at 6.47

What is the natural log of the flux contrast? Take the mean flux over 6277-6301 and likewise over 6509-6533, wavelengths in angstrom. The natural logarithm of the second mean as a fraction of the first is -0.028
